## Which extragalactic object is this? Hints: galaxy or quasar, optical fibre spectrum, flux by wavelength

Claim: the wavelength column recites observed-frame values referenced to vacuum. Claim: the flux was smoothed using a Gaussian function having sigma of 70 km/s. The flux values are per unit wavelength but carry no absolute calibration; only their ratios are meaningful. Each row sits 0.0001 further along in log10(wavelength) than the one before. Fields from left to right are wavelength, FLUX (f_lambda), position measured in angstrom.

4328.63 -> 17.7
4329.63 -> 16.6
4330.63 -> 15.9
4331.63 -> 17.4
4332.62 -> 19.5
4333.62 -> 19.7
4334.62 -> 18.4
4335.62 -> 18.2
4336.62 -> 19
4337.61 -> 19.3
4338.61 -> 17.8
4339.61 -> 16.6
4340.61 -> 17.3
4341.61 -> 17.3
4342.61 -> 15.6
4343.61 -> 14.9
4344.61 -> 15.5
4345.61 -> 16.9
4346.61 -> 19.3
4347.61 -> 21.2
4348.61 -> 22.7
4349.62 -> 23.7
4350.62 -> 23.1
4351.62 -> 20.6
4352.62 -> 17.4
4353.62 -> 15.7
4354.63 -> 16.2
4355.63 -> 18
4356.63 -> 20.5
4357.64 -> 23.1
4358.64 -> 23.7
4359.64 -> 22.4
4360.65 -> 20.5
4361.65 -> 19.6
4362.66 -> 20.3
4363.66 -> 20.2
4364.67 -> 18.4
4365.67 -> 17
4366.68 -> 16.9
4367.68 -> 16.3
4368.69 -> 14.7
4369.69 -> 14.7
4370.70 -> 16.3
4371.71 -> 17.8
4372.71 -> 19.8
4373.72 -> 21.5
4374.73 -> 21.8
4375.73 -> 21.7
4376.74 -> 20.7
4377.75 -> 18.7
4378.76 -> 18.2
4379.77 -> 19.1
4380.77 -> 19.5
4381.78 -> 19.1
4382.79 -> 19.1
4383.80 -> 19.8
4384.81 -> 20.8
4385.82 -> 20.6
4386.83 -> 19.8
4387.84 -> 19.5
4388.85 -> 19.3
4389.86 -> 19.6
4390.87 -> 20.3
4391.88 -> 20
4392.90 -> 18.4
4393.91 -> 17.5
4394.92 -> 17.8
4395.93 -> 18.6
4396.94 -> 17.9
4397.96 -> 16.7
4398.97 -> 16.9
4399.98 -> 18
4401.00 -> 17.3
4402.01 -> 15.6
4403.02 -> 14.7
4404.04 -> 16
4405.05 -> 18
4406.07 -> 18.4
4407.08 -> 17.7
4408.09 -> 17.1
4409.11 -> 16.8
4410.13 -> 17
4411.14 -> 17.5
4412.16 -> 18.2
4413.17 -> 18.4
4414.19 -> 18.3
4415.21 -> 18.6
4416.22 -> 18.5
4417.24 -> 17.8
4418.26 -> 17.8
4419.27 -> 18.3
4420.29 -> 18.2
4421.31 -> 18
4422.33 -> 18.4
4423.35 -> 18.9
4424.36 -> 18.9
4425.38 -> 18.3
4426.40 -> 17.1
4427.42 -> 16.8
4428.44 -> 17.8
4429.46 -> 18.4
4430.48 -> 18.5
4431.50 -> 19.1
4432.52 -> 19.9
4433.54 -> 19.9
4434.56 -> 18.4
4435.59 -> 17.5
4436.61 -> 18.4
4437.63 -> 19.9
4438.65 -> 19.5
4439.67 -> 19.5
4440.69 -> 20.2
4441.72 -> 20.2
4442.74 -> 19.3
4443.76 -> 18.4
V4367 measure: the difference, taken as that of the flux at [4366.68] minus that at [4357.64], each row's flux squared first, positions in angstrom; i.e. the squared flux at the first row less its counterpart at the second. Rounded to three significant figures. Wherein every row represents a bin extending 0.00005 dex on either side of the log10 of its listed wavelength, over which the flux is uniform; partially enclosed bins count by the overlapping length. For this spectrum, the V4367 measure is -248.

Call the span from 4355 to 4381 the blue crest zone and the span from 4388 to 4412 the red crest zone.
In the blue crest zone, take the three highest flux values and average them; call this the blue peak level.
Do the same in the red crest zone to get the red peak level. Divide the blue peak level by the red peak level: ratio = 1.16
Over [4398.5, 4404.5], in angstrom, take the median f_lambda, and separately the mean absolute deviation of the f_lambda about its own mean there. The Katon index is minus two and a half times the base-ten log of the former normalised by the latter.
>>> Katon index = -3.1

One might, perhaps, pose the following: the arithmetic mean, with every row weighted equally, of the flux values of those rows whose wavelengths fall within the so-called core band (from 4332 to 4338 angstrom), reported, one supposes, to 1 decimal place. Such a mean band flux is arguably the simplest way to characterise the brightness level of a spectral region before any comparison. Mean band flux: 19.0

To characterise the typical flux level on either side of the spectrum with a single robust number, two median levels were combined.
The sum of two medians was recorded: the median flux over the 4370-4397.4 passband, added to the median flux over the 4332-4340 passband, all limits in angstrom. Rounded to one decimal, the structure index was 38.2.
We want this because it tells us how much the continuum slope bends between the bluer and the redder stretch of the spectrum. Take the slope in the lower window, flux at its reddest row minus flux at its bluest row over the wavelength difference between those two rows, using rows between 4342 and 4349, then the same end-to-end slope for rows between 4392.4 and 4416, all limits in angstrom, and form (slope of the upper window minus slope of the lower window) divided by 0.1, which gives -11.7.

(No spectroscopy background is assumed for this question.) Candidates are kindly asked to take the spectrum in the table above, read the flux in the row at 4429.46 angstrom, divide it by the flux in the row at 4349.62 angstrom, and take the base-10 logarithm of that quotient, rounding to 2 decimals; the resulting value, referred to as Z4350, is -0.11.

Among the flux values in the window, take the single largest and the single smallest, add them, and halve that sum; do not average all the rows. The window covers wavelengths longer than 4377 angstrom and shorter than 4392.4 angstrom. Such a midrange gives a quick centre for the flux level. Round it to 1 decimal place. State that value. 19.5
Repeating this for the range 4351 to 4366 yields 19.7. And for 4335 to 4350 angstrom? 19.3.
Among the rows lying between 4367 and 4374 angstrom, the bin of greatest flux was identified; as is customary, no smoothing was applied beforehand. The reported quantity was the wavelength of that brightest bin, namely 4373.72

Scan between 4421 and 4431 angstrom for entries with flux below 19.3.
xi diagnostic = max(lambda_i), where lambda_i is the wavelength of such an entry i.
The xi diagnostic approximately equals 4430.48 angstrom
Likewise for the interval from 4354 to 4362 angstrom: 4355.63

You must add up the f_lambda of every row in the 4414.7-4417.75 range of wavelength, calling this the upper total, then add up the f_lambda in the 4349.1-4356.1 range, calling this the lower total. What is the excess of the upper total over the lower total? -80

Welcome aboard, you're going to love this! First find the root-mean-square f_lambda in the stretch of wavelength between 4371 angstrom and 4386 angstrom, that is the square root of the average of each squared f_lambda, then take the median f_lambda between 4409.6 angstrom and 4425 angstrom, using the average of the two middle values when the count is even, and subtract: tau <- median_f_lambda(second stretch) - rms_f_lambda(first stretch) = -1.6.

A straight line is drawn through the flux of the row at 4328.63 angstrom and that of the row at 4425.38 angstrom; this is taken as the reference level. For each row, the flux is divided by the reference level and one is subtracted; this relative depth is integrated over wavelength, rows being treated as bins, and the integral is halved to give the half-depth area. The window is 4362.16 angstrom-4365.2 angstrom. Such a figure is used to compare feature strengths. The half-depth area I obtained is 0.14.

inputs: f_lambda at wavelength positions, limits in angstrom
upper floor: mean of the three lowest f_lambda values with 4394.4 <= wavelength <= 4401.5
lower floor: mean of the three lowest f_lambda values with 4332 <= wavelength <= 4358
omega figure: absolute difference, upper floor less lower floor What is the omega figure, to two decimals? 1.63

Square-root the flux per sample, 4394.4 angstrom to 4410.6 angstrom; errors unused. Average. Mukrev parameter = 4.14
